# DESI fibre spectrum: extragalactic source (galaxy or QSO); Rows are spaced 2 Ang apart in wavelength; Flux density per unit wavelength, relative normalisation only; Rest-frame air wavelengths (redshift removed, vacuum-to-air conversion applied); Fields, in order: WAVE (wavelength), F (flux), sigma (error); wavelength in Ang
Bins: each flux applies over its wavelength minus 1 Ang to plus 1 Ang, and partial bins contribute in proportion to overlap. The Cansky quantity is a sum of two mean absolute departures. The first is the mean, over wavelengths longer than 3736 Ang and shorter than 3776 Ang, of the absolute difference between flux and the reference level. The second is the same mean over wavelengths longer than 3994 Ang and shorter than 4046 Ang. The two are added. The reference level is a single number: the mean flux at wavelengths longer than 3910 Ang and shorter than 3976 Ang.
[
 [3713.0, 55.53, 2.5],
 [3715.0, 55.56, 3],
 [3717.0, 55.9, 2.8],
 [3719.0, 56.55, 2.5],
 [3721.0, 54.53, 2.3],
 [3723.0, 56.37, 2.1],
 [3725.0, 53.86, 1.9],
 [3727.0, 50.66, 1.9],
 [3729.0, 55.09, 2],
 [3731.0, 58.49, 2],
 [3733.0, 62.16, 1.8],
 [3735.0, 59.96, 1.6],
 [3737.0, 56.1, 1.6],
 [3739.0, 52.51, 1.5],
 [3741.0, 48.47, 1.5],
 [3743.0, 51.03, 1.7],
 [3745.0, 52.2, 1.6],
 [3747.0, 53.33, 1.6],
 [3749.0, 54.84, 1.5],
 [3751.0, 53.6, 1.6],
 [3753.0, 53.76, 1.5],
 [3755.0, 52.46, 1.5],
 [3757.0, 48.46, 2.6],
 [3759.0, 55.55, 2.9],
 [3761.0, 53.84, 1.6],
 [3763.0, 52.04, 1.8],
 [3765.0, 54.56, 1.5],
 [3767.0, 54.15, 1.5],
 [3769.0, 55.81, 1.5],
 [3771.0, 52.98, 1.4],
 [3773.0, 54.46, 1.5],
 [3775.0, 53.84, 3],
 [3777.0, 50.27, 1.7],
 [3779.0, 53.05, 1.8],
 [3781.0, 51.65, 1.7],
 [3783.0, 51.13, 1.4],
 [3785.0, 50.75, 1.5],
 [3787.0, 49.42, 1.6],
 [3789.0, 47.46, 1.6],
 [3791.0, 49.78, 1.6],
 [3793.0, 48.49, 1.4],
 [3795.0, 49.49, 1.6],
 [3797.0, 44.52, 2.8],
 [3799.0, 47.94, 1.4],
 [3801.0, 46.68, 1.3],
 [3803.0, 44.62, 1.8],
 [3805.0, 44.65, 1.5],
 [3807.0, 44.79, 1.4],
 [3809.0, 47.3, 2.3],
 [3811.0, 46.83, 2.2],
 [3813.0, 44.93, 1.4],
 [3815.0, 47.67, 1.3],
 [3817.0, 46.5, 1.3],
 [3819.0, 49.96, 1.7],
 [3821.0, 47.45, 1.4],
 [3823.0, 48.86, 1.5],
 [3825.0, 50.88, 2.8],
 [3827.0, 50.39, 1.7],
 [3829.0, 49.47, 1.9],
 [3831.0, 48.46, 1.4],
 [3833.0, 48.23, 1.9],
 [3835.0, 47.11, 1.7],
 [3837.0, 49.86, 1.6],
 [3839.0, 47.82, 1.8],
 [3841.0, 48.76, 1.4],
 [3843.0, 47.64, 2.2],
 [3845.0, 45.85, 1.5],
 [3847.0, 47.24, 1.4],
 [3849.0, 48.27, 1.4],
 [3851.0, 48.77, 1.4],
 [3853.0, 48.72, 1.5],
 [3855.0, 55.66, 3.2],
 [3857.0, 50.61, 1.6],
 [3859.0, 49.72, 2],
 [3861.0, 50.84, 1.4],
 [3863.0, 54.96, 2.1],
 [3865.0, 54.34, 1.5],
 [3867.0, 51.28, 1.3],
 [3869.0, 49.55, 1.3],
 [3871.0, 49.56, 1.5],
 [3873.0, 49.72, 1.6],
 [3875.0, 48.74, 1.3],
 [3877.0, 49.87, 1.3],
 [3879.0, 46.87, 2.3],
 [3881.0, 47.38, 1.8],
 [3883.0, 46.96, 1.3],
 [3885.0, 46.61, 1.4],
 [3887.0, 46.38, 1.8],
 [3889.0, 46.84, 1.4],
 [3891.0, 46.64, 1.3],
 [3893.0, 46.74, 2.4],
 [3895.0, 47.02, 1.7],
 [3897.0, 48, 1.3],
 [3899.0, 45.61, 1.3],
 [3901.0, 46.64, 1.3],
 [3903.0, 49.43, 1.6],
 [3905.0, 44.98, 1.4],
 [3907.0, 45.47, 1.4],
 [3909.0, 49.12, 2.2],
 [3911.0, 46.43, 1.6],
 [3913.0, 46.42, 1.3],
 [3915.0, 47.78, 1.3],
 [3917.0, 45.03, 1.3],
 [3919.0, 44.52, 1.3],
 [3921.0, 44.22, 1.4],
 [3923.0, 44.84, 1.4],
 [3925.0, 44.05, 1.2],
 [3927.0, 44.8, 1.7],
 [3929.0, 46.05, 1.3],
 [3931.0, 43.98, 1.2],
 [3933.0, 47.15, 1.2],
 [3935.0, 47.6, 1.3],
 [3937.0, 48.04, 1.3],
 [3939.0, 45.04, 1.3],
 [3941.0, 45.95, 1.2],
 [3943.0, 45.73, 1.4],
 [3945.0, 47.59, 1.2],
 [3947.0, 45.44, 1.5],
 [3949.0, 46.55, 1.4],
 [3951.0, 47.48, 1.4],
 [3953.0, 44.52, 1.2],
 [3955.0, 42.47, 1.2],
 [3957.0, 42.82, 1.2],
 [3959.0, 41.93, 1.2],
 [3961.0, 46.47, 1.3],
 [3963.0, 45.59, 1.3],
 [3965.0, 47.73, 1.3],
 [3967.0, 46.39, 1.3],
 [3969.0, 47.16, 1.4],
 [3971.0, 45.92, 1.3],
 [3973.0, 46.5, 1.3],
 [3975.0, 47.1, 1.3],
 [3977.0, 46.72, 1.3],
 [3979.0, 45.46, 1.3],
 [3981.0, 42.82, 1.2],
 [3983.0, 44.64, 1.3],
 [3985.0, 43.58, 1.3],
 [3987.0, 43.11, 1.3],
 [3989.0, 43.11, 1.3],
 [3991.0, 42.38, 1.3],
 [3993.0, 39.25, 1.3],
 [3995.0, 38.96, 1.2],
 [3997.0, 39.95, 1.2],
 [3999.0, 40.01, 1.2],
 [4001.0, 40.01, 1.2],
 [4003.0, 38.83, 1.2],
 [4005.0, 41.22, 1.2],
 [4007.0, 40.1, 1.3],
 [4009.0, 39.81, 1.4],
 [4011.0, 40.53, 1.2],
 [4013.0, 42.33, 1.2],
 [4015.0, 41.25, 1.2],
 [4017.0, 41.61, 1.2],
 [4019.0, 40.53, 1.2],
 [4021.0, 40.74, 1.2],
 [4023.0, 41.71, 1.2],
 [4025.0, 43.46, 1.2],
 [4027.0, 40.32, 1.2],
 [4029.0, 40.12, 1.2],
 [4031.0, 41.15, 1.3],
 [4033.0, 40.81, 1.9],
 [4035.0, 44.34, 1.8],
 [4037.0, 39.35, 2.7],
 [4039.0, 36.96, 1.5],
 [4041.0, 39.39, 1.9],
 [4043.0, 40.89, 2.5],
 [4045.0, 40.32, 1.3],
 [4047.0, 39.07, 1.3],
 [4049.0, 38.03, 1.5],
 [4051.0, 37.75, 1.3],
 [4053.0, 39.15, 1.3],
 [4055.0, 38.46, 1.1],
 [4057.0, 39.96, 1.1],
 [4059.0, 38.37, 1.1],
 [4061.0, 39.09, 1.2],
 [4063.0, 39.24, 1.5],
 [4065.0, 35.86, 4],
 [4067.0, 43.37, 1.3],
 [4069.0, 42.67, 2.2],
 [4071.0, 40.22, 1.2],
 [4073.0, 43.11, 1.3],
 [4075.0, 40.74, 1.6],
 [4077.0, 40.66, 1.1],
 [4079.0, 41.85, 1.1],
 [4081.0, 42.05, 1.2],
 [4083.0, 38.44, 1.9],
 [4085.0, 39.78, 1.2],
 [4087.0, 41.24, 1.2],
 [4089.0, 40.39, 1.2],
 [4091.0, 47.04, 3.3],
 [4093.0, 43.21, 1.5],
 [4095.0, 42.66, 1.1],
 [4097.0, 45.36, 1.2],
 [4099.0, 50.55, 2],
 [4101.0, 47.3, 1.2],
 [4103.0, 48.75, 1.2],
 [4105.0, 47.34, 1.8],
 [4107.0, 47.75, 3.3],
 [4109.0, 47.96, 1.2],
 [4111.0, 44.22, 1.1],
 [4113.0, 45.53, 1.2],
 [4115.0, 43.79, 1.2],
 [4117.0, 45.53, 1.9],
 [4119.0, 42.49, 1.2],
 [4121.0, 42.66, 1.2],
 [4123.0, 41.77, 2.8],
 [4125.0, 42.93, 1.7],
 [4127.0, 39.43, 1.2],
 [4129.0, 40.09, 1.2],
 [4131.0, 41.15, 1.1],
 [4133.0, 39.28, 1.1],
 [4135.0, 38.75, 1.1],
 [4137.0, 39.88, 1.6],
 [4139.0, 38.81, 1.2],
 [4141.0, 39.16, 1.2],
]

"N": 13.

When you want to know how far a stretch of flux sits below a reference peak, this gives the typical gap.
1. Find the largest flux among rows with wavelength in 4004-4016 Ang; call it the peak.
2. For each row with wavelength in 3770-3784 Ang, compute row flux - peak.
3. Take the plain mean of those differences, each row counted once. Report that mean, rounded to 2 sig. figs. 10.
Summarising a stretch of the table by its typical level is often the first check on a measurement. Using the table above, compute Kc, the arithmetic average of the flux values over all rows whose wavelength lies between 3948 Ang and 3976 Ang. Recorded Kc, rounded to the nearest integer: 46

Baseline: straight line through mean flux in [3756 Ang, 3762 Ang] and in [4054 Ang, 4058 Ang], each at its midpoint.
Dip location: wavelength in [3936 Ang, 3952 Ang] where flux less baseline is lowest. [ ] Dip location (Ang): 3939.0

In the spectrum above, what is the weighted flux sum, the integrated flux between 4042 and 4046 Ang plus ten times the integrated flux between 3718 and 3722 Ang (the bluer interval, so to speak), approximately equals 2384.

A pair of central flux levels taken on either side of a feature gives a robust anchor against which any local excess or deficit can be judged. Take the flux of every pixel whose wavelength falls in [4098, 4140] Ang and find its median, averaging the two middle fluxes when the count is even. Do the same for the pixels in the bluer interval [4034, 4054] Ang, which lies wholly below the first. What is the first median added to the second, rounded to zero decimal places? 82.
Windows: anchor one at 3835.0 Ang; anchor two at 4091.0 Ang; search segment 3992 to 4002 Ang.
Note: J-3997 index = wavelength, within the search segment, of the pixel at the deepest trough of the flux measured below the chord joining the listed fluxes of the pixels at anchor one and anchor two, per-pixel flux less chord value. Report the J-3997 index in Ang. 3995.0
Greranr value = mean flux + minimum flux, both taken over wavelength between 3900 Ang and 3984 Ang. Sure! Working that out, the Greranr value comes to 88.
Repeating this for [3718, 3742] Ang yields 104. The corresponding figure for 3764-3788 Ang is 102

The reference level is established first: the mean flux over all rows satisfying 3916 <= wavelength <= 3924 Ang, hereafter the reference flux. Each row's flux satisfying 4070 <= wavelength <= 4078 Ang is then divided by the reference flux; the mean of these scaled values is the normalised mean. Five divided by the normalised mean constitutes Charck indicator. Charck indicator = 5.42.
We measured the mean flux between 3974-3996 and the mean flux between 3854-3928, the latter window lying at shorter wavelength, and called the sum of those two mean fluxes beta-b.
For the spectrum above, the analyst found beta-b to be 91.3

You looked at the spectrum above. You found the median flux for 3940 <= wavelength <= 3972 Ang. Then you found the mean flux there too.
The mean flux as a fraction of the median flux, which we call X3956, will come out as 0.99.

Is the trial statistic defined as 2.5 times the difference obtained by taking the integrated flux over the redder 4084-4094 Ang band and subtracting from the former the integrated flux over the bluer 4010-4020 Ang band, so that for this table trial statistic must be 27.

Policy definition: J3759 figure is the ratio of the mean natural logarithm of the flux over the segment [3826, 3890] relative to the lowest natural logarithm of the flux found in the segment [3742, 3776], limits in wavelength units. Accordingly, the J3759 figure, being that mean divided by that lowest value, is 1.00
